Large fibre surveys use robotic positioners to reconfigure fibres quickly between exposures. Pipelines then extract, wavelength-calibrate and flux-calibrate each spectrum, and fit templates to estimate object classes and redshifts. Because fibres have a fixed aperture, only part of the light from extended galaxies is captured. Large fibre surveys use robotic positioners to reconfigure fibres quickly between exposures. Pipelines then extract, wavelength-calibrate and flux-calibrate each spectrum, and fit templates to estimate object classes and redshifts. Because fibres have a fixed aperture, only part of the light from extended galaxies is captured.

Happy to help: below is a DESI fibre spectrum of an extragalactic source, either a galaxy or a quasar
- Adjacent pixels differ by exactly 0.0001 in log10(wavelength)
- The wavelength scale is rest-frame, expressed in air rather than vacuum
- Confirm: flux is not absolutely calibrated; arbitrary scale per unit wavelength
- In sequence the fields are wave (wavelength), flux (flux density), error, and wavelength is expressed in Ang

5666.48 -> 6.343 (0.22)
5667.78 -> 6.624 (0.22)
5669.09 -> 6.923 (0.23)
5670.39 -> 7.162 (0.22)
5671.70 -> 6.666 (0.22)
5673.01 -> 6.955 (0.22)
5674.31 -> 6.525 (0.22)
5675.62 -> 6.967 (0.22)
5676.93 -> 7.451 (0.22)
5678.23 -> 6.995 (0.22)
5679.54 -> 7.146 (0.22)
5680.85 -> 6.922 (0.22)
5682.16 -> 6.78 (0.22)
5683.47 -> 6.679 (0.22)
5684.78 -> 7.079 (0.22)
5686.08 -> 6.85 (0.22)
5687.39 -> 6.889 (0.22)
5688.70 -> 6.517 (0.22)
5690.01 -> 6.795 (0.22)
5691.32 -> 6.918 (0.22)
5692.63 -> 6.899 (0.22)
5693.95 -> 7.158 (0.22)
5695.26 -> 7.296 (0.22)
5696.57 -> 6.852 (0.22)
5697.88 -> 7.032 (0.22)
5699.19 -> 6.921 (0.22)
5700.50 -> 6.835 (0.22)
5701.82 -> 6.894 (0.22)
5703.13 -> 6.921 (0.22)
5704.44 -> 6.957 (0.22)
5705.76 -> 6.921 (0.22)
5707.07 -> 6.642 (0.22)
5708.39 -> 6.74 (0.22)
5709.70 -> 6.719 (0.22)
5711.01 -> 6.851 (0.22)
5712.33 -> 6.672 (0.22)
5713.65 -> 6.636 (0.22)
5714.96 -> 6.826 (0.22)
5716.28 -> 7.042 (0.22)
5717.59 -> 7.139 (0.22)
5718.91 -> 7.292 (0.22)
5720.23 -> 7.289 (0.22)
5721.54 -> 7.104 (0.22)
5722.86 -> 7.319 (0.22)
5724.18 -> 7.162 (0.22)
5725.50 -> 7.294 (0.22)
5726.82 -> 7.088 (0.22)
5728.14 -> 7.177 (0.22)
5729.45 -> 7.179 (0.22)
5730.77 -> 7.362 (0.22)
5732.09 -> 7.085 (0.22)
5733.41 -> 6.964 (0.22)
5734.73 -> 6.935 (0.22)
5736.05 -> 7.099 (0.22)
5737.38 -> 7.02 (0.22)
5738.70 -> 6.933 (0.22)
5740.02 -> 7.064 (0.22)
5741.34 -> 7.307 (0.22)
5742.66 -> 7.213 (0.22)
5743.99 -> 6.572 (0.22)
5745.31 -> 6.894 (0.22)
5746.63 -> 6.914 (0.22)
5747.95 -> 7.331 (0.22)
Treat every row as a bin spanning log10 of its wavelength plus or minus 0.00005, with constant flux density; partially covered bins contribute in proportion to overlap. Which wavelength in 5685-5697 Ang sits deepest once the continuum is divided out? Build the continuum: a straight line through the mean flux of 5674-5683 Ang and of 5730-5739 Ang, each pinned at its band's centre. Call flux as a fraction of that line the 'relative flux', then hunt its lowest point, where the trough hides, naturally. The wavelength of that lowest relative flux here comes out 5688.70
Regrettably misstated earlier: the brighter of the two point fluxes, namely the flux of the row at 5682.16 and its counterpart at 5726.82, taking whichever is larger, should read 7.09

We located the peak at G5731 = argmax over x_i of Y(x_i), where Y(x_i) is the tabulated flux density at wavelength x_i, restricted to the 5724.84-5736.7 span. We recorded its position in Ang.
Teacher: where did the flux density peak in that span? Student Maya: 5730.77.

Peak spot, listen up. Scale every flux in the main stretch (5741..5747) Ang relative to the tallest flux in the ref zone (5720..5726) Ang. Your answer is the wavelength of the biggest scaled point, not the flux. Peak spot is 5741.34 Ang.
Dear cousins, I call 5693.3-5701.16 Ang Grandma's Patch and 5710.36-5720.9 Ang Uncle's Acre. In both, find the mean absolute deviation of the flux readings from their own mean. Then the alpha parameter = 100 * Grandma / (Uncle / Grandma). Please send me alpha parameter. 10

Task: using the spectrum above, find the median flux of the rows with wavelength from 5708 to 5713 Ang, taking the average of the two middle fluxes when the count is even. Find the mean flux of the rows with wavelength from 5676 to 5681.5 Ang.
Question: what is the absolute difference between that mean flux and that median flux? 0.4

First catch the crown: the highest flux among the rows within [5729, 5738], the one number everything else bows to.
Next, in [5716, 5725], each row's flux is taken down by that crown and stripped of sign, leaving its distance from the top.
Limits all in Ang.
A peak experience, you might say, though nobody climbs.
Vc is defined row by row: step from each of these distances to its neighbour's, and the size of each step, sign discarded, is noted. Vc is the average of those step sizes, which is 0.135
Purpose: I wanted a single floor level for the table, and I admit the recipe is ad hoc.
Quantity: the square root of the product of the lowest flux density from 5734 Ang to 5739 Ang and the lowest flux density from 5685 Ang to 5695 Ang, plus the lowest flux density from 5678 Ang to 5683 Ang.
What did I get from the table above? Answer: 13.5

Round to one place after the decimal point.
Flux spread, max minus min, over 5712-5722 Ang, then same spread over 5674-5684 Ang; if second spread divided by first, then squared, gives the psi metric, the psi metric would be 2.0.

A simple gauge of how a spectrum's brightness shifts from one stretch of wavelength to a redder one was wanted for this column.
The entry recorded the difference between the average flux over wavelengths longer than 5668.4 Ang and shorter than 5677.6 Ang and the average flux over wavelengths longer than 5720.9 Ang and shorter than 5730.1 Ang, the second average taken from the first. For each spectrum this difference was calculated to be -0.24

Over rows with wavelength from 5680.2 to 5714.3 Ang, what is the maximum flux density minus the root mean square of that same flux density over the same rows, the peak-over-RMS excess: 0.43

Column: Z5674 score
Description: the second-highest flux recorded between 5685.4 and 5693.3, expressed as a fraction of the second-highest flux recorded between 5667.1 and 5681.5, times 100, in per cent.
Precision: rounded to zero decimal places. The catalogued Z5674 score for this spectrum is 96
